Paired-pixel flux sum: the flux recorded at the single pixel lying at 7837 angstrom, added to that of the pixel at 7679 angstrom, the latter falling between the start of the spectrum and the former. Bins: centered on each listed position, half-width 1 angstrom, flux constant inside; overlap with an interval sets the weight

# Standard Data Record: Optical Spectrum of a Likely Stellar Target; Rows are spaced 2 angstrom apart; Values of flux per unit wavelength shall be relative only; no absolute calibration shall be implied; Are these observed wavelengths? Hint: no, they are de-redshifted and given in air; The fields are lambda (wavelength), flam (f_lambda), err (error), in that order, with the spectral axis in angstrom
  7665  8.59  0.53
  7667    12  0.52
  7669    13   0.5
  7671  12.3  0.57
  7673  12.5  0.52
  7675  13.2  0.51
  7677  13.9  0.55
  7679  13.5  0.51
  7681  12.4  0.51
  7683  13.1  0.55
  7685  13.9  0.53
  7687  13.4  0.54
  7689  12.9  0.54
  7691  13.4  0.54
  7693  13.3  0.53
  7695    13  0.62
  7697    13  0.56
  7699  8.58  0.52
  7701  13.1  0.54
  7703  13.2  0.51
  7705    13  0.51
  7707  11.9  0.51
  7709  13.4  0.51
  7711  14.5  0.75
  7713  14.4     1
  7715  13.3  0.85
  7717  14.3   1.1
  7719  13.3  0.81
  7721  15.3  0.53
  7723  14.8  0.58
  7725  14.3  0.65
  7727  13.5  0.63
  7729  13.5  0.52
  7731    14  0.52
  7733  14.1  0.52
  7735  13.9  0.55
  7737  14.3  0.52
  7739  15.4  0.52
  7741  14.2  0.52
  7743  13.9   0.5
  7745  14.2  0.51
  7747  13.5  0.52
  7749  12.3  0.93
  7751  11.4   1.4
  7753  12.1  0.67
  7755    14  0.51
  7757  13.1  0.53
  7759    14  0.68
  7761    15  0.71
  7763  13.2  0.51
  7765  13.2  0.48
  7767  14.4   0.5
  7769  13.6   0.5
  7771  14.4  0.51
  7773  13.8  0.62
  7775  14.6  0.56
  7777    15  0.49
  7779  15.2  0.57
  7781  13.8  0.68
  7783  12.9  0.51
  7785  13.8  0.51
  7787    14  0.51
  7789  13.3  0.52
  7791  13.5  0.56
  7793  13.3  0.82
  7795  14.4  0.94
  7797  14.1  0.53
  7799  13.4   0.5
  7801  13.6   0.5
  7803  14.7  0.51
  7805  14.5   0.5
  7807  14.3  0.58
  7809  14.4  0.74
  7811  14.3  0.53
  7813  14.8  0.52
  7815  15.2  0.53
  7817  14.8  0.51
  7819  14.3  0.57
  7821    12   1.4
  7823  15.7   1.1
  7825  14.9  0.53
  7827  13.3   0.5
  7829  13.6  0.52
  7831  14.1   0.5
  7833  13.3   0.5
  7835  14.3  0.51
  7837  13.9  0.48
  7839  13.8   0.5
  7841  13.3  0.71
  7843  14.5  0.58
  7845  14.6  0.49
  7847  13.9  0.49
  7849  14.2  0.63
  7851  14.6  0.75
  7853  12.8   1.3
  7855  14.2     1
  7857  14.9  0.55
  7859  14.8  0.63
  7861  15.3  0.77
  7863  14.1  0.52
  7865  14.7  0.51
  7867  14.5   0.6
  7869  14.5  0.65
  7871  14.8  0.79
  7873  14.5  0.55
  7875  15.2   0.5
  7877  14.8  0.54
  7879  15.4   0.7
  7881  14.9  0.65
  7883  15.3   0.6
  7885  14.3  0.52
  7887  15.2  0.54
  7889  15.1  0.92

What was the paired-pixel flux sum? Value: 27.4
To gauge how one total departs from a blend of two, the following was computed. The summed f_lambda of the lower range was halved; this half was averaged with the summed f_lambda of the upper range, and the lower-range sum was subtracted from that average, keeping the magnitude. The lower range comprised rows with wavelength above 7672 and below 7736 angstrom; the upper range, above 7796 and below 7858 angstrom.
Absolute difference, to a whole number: 102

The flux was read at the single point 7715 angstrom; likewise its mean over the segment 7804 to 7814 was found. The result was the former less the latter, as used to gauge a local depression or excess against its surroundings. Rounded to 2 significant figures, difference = -1.2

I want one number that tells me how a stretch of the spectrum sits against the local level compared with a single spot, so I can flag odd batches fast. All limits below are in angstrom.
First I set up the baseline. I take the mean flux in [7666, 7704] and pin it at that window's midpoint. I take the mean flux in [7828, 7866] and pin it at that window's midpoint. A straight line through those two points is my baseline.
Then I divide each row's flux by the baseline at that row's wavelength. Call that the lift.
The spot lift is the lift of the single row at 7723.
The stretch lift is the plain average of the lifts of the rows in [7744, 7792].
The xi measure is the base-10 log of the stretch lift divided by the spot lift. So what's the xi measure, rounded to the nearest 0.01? -0.05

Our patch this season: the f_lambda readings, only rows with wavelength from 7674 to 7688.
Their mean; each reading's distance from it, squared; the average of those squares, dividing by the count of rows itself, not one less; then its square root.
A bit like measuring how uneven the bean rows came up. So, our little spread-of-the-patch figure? 0.48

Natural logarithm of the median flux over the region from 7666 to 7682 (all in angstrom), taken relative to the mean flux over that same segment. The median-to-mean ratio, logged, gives -0.008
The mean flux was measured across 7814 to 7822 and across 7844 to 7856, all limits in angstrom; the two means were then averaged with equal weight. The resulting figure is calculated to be 14.1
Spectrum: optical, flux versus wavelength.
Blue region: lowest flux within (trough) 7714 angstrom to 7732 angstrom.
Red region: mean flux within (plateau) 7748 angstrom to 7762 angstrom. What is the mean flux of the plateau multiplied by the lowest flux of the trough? 175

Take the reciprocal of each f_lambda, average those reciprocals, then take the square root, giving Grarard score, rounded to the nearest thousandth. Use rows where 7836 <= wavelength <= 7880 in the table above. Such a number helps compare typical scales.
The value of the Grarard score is 0.264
